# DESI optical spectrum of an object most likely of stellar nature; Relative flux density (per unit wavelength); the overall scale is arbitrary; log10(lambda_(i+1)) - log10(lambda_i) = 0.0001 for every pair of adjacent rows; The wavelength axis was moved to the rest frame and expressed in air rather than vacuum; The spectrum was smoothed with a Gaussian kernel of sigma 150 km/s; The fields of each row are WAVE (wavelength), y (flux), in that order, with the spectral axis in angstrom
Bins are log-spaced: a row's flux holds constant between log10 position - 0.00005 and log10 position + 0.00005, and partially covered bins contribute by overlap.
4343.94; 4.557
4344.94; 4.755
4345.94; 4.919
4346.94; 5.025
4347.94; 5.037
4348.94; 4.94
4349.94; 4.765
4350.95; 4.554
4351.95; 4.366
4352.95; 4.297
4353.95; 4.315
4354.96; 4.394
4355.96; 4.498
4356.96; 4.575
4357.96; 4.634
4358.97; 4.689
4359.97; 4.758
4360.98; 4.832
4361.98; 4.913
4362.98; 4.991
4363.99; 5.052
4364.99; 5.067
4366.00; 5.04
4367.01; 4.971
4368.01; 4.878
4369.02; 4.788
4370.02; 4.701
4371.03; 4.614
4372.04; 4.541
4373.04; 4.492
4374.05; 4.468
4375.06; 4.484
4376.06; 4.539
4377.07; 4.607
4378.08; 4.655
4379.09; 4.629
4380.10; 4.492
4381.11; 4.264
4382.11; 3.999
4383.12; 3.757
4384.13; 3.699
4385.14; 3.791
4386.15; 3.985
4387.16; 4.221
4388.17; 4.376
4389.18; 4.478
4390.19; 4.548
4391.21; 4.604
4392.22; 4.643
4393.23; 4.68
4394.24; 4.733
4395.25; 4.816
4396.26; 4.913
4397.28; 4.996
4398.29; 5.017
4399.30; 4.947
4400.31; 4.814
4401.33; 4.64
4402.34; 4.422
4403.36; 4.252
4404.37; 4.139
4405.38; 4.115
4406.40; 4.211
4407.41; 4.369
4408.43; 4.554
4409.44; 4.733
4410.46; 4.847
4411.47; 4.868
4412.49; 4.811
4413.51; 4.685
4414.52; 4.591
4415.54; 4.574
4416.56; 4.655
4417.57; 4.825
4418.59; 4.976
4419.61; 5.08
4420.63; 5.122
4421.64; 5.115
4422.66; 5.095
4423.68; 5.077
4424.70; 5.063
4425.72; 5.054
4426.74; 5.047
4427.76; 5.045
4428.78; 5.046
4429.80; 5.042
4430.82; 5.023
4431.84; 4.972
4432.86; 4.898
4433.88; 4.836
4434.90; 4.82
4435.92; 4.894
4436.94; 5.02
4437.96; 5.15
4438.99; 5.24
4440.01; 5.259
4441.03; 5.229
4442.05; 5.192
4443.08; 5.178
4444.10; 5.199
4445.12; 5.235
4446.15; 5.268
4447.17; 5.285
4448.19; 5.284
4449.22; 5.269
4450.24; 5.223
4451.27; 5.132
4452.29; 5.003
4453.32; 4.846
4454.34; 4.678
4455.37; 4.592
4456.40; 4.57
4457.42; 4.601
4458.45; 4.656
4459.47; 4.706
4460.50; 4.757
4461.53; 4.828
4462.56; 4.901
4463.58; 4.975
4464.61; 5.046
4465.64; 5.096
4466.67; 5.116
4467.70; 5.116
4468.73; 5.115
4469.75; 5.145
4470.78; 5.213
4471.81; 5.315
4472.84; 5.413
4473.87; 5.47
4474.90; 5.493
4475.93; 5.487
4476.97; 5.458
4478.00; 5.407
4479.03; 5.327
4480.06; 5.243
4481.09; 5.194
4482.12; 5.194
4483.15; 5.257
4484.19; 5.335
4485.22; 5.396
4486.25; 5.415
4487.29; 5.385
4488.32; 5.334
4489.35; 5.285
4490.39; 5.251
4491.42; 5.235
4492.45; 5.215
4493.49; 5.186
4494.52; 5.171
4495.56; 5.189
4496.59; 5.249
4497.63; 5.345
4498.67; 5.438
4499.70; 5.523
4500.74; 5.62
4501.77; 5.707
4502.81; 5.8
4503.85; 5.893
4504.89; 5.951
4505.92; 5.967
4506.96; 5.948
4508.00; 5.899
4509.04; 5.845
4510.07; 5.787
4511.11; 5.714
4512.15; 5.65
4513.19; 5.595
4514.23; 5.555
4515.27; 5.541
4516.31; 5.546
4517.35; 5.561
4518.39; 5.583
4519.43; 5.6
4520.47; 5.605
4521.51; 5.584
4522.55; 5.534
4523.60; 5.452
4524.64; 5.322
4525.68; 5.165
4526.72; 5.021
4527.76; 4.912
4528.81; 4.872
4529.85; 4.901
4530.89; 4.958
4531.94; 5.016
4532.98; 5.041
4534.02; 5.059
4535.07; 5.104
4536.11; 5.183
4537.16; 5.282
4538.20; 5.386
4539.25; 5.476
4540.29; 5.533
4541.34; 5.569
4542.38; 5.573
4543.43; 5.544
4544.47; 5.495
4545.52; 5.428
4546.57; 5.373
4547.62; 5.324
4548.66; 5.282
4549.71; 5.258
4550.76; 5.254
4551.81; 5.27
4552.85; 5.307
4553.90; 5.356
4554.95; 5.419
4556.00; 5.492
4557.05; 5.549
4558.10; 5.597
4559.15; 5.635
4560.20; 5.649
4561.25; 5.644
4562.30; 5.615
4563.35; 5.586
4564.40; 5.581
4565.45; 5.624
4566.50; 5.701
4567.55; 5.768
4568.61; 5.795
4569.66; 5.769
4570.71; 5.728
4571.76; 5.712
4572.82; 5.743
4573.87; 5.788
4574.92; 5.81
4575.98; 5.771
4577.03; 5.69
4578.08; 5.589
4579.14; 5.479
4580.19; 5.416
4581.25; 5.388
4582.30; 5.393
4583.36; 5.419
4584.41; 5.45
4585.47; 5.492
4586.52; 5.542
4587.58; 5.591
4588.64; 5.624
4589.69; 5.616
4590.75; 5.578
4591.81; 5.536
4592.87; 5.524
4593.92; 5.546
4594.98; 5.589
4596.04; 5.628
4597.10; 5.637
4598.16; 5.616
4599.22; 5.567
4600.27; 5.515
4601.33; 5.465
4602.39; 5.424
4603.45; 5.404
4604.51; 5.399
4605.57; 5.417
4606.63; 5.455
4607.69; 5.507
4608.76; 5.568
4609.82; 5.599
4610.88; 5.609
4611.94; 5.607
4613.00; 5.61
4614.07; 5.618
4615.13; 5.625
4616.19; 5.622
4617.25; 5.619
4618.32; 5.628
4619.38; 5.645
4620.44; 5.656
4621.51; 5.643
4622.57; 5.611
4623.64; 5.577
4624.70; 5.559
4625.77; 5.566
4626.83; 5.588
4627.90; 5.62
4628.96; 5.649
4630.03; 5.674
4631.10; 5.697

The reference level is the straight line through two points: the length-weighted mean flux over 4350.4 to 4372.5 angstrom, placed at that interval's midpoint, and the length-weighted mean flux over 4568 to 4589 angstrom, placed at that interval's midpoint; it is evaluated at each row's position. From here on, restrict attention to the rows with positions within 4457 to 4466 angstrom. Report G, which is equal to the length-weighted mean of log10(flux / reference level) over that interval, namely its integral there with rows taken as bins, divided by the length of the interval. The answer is -0.025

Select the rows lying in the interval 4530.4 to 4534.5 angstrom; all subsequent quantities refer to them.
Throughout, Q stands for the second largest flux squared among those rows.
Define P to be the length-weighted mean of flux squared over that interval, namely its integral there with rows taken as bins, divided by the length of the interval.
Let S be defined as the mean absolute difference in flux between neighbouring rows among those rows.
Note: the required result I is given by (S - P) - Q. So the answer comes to -51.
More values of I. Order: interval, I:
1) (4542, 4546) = -61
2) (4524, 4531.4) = -52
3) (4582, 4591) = -62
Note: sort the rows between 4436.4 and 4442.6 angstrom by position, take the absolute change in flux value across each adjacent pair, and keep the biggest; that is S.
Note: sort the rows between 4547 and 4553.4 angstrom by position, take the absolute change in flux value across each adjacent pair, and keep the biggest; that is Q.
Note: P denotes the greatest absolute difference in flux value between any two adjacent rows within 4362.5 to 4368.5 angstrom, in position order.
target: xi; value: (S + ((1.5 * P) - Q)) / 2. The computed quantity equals 0.114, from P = 0.09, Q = 0.042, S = 0.130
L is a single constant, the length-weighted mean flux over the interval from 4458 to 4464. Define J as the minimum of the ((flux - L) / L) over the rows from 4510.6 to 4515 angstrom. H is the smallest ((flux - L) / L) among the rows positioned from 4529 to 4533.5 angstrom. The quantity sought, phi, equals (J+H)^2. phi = 0.031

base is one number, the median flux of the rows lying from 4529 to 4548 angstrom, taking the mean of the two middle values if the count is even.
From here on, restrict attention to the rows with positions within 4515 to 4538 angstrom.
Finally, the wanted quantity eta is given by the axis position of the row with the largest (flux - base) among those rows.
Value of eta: 4520.47 angstrom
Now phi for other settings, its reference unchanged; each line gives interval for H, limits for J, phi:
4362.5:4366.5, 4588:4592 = 0.036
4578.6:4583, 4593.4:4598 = 0.075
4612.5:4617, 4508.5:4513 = 0.117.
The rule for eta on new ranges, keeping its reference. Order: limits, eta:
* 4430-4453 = 4447.17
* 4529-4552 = 4542.38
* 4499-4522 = 4505.92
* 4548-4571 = 4568.61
